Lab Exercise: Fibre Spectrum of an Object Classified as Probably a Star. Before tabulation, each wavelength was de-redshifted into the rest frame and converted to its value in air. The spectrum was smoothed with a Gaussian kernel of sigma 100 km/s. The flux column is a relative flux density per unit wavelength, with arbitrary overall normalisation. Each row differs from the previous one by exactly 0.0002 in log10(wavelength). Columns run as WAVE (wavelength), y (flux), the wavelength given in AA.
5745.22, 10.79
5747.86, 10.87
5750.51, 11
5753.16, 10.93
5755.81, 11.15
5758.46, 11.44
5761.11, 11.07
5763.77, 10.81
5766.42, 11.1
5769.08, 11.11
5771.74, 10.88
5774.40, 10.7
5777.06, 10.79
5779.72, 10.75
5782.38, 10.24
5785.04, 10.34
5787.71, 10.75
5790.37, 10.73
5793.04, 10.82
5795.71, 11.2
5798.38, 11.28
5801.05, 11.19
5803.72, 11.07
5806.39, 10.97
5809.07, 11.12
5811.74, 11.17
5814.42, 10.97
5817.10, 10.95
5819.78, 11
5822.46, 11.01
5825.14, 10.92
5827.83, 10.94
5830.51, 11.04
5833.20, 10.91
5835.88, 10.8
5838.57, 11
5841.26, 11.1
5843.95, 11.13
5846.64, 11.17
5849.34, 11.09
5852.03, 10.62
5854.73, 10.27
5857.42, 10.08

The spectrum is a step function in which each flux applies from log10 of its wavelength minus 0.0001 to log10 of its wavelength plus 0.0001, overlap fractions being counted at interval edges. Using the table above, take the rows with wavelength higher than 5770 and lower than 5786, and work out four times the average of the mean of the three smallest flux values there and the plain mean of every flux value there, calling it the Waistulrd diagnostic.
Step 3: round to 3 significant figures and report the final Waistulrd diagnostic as 42.1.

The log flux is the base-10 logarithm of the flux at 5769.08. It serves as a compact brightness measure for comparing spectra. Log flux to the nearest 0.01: 1.05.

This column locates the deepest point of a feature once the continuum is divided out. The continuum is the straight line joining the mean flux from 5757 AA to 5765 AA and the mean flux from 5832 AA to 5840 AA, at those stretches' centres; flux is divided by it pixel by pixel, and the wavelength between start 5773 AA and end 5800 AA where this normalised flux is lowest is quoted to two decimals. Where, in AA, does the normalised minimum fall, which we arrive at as 5782.38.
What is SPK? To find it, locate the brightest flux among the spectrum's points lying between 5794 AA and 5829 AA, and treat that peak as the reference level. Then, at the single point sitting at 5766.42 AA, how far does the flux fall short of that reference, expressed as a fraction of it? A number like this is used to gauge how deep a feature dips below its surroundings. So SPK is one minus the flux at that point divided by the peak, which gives 0.016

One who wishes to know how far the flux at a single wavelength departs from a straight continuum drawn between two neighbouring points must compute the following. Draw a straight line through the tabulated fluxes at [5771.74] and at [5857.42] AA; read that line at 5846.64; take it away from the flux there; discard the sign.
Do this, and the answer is 0.99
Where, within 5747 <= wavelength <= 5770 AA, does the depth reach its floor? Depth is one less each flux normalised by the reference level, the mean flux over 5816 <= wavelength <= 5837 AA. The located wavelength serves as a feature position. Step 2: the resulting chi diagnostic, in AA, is 5758.46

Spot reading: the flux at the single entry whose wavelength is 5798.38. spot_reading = 11.28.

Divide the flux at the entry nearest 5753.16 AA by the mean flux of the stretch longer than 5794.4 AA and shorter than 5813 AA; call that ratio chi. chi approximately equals 0.981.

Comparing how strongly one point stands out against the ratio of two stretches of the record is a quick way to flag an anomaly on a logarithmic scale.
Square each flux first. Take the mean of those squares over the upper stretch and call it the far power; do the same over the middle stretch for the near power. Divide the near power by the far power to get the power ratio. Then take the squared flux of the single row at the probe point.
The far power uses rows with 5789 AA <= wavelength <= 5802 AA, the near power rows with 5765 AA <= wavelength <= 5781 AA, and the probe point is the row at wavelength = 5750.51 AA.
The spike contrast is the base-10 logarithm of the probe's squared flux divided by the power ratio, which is 2.095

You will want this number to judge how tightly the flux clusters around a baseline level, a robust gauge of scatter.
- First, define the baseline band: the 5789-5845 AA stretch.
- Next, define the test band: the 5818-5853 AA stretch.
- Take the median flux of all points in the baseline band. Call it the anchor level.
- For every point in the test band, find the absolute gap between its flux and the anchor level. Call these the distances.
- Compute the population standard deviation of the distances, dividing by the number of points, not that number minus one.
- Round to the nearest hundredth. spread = 0.10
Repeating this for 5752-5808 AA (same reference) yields 0.18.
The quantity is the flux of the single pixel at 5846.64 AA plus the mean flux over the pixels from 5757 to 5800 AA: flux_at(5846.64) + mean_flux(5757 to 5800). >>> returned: 22.0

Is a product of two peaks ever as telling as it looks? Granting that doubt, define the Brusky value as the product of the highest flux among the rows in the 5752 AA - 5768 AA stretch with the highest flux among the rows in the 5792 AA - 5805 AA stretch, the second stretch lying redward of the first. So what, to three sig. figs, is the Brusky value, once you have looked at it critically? 129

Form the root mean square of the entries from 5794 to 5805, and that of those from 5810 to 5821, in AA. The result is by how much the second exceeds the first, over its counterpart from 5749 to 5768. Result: -0.015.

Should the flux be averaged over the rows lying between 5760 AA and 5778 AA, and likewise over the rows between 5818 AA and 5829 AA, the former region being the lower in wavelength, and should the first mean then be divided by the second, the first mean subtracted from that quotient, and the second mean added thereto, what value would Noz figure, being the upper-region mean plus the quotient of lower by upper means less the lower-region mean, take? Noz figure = 1.04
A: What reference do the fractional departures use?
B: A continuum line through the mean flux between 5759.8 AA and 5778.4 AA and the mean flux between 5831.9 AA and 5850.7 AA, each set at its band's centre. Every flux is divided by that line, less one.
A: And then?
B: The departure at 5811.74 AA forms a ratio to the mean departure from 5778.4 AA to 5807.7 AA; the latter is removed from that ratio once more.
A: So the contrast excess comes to -1.7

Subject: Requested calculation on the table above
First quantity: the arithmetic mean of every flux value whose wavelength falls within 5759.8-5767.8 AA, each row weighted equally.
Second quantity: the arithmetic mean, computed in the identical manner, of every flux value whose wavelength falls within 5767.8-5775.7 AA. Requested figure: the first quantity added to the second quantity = 21.9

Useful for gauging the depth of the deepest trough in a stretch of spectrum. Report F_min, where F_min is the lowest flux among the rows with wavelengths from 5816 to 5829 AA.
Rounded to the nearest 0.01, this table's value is 10.92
